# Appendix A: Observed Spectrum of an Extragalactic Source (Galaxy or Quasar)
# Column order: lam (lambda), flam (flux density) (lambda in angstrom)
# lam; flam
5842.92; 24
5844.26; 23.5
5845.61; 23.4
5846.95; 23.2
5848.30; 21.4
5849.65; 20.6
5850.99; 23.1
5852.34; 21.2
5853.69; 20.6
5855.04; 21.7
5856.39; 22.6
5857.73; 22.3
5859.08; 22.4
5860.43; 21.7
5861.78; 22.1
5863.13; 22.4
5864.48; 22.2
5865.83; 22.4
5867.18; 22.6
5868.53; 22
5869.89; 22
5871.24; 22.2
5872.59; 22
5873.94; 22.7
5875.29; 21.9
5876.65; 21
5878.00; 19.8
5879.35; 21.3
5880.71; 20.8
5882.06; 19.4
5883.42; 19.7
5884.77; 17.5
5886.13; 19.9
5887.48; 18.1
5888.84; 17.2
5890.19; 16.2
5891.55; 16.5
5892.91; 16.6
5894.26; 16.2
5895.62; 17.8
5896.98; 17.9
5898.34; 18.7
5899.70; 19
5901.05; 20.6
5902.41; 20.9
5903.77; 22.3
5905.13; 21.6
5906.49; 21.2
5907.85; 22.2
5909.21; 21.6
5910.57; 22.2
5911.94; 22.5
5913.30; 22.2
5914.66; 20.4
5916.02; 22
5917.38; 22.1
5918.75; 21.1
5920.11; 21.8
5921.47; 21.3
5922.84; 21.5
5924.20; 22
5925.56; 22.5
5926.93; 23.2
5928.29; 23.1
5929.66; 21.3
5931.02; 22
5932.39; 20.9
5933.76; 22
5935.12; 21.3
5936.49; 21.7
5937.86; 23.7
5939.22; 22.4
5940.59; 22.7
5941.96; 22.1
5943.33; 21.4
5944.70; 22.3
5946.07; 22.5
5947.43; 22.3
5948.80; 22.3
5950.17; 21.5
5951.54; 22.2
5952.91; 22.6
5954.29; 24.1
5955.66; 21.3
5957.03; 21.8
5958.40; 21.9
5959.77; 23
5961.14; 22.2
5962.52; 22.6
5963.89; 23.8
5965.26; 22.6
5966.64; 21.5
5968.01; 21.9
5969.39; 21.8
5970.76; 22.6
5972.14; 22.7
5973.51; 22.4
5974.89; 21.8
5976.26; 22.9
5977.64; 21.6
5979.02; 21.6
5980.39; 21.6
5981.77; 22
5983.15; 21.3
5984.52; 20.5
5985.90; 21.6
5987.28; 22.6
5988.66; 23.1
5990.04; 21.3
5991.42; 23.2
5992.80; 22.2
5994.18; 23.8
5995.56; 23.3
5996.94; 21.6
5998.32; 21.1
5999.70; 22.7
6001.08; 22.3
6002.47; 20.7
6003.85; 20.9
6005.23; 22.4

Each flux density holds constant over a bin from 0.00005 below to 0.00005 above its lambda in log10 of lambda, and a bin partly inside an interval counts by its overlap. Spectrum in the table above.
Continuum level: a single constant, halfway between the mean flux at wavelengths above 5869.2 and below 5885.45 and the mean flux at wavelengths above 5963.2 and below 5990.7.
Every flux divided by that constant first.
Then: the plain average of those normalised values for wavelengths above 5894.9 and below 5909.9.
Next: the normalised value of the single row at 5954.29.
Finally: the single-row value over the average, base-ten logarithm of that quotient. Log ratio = 0.07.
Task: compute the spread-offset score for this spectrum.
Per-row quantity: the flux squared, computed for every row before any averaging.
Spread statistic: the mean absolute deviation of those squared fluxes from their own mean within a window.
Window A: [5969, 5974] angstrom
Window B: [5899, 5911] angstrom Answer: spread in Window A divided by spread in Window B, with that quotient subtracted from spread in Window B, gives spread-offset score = 32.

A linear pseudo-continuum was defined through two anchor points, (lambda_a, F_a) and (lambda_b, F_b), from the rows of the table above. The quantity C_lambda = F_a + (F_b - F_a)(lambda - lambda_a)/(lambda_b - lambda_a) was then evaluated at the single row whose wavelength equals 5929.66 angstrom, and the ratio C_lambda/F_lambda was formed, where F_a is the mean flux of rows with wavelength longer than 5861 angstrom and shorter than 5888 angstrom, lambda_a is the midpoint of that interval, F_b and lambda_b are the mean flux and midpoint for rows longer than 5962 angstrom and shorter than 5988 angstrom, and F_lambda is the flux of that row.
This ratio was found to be 1.02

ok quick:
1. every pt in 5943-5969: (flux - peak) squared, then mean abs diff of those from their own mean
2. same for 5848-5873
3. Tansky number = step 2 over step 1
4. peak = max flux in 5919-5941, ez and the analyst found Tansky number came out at 1.36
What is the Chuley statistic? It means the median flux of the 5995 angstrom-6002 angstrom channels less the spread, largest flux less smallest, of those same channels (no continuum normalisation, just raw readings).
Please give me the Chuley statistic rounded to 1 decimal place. 20.1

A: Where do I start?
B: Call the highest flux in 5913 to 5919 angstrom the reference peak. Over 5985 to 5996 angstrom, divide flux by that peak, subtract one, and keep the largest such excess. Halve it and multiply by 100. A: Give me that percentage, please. 3.6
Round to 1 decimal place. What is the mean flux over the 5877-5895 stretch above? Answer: 18.4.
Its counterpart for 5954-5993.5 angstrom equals 22.2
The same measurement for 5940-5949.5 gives 22.2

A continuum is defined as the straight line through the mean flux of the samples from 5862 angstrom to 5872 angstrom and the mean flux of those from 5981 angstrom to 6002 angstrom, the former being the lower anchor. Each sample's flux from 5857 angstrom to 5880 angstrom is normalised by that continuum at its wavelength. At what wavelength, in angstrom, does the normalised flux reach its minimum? 5878.00 angstrom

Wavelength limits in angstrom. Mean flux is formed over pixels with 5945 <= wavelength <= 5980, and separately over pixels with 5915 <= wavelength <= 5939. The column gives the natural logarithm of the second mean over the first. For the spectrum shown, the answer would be -0.015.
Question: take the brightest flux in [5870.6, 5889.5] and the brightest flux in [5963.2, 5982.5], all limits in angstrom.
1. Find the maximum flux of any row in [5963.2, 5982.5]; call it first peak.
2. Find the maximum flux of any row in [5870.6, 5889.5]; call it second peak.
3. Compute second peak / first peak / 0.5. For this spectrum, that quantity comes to 1.91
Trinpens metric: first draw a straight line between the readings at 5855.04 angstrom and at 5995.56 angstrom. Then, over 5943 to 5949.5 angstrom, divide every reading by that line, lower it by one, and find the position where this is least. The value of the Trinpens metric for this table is 5943.33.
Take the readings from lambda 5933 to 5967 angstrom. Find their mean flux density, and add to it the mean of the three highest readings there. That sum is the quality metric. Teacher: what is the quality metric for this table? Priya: 46.2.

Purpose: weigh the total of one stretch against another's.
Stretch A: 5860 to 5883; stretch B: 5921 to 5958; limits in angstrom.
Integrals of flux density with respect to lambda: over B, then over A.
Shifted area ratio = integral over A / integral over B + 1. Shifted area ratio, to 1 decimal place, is 1.6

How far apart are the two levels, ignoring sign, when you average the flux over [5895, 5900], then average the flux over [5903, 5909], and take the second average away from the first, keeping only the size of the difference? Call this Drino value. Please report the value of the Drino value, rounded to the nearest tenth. 3.5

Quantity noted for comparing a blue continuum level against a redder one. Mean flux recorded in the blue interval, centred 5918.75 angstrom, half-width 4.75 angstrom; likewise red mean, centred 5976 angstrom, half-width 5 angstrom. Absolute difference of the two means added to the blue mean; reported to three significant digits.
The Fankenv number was 22.1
